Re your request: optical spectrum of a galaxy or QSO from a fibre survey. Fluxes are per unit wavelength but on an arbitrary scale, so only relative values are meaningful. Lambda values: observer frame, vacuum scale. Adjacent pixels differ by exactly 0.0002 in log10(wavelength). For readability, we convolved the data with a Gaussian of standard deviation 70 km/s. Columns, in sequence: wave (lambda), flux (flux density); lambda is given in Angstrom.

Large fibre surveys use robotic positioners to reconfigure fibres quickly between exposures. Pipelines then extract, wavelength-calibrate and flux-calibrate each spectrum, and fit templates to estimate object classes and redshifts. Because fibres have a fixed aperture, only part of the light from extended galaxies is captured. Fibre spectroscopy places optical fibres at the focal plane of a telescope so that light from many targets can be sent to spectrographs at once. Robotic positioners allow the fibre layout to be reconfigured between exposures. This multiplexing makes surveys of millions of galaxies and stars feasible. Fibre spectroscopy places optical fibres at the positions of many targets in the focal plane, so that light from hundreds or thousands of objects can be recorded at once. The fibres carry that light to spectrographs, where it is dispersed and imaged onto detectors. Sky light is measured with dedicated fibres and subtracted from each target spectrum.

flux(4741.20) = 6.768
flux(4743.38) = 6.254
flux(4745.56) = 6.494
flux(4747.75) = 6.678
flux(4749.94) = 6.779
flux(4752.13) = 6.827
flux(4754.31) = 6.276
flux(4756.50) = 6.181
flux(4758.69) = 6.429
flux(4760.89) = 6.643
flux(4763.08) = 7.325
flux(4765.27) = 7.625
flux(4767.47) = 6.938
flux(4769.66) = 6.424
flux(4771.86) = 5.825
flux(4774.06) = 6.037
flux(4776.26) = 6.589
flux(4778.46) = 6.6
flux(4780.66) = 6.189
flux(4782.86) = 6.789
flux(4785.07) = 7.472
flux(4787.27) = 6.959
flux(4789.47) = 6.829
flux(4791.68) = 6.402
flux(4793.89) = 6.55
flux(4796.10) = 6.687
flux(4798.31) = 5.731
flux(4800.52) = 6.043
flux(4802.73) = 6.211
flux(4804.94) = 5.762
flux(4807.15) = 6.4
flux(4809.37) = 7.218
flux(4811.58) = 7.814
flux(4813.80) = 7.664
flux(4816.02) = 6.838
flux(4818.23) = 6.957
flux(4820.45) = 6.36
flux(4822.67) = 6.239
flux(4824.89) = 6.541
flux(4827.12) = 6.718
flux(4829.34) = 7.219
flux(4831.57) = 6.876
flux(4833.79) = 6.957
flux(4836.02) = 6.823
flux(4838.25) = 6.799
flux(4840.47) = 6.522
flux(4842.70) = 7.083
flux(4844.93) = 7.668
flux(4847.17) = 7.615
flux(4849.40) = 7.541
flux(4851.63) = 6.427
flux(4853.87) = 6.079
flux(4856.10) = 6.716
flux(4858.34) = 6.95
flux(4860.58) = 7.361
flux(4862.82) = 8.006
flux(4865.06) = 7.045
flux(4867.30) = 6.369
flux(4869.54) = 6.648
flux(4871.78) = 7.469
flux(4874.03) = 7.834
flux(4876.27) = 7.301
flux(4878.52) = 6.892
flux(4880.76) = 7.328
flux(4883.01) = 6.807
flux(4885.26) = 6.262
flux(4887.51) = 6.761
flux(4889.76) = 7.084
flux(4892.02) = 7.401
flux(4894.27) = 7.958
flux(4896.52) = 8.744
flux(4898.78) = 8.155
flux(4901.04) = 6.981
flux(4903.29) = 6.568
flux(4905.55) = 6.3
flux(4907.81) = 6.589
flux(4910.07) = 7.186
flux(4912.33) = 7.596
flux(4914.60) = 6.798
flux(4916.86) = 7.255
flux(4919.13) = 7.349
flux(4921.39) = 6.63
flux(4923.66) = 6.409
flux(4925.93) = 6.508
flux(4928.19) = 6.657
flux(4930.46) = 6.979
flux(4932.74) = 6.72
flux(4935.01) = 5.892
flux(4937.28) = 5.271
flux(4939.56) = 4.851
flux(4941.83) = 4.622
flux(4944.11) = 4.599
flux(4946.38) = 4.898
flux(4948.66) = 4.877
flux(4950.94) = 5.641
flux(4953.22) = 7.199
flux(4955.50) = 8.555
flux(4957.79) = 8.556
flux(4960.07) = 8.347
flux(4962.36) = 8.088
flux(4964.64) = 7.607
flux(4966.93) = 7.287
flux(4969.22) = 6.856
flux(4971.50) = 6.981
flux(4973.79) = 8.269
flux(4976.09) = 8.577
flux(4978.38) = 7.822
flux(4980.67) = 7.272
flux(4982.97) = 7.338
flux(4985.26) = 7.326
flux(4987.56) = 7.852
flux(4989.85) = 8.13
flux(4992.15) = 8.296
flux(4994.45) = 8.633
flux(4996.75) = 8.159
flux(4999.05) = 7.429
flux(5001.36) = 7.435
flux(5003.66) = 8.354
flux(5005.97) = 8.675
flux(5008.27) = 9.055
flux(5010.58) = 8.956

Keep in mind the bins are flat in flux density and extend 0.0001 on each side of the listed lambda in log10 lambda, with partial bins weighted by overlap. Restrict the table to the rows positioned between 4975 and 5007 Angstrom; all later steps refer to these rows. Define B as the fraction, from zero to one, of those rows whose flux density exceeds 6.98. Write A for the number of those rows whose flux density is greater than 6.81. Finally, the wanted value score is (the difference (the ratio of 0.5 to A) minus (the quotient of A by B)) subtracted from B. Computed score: 15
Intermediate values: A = 14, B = 1.00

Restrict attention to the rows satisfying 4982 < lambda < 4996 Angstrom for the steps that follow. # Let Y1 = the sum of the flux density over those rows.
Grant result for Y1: 47.6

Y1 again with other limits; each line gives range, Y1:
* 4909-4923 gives 42.8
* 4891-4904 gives 45.8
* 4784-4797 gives 40.9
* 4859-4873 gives 42.9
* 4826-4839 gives 41.4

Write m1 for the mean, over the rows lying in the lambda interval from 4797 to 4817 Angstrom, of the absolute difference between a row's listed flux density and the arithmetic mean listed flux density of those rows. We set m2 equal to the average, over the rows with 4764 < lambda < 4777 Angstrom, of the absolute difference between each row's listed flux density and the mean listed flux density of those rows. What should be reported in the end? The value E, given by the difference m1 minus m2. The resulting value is 0.19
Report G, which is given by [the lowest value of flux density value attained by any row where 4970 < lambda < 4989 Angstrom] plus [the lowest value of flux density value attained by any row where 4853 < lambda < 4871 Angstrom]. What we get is 13.1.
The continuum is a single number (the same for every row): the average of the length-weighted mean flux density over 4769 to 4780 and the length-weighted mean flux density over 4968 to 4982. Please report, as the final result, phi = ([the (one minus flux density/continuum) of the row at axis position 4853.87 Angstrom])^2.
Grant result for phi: 0.016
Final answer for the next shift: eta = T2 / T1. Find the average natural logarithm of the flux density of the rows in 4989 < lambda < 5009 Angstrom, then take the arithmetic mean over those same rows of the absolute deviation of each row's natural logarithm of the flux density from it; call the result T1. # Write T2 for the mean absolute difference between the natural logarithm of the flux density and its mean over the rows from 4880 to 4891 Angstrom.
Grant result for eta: 0.8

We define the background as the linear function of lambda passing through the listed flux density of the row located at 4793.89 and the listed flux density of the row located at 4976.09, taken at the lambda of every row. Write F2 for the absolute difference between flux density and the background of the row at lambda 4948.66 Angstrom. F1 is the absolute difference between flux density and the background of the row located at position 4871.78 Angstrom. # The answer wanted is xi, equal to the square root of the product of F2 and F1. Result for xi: 0.42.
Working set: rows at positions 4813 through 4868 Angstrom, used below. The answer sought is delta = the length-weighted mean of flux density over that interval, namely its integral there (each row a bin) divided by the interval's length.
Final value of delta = 6.94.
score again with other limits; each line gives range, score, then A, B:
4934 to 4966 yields 14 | 6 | 0.43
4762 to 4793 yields 28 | 6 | 0.21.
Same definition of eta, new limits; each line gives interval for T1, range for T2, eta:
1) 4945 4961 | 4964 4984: 0.3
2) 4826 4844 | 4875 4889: 1.8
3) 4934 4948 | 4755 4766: 1.0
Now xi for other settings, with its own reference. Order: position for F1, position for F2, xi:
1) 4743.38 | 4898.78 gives 0.34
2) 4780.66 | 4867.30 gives 0.46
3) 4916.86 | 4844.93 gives 0.60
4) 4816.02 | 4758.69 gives 0.11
